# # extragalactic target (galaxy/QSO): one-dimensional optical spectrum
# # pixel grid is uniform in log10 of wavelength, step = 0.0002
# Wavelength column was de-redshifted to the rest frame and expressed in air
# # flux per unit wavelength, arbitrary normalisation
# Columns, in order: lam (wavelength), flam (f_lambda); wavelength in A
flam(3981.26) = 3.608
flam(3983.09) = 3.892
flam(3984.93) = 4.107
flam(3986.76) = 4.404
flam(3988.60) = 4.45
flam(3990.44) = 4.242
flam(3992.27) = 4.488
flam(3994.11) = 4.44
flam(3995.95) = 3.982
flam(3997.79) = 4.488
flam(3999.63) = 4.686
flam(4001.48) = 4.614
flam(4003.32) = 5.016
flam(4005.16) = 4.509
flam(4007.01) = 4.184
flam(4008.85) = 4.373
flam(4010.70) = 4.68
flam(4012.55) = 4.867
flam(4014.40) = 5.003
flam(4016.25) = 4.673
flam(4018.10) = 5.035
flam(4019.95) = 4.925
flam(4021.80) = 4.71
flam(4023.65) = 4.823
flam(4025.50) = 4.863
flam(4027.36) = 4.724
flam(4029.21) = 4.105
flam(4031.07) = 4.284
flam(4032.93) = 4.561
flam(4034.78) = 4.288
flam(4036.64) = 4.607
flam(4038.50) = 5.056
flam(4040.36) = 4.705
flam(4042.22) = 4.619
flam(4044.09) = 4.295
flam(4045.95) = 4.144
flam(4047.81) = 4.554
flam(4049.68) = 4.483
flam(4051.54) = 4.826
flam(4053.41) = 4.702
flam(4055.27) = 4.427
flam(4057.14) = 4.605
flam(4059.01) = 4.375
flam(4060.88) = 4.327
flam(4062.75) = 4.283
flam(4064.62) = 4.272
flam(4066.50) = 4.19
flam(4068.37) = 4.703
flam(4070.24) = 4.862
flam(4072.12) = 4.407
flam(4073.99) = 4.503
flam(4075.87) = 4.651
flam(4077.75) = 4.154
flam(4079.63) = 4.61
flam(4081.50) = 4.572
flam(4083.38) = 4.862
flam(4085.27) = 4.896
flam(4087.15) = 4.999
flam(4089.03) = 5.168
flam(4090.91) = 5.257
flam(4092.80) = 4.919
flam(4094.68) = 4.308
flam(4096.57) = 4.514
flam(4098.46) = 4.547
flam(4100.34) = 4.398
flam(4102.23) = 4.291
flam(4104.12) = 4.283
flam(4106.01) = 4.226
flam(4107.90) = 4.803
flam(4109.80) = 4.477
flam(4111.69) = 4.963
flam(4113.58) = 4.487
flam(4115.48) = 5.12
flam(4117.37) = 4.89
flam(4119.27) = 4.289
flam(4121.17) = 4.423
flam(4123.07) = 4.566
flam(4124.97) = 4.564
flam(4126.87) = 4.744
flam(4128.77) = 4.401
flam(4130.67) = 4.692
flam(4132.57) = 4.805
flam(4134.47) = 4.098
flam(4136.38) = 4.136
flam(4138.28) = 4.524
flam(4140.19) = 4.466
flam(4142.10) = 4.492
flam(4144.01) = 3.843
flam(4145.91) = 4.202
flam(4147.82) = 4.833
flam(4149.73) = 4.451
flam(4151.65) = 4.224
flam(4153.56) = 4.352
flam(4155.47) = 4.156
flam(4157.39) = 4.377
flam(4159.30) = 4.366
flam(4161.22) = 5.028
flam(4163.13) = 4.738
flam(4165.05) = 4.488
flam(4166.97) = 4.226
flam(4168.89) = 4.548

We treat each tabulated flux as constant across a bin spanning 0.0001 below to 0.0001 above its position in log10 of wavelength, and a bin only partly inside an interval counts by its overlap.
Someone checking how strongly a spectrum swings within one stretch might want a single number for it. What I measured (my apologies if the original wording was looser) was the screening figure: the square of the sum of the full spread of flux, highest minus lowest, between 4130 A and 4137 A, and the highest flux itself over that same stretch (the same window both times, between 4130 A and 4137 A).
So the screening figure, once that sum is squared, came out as 30.4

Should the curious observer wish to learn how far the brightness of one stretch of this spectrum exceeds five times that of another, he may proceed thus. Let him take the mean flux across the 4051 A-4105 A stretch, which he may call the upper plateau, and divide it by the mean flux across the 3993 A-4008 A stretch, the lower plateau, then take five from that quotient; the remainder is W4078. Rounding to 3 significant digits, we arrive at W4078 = -3.98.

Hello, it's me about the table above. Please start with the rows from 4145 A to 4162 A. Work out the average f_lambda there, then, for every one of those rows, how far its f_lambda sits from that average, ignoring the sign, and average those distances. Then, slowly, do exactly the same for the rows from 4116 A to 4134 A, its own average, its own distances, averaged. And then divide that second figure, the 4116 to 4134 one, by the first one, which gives 0.76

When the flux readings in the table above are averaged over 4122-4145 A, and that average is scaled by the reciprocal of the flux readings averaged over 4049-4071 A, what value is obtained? 0.99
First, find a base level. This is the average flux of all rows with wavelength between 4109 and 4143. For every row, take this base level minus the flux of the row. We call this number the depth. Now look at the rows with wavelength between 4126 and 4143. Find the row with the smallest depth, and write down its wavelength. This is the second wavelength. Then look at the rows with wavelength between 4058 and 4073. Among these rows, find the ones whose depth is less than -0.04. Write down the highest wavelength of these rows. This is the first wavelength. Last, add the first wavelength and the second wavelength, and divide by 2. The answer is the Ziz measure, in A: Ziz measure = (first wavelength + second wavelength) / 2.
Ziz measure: 4101.4 A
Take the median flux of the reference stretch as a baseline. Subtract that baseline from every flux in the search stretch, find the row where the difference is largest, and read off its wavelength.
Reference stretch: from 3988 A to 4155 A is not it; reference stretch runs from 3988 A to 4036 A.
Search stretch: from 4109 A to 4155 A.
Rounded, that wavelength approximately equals 4115.48 A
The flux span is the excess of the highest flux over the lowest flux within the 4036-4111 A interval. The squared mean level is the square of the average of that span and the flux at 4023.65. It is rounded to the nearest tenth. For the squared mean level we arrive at 8.8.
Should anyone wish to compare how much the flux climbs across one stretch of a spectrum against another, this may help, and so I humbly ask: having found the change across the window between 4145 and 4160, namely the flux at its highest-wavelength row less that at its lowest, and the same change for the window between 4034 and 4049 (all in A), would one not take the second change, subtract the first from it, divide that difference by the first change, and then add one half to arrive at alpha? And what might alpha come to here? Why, 1.1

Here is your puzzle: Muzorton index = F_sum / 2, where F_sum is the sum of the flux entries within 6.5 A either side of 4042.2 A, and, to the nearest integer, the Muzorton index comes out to 16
